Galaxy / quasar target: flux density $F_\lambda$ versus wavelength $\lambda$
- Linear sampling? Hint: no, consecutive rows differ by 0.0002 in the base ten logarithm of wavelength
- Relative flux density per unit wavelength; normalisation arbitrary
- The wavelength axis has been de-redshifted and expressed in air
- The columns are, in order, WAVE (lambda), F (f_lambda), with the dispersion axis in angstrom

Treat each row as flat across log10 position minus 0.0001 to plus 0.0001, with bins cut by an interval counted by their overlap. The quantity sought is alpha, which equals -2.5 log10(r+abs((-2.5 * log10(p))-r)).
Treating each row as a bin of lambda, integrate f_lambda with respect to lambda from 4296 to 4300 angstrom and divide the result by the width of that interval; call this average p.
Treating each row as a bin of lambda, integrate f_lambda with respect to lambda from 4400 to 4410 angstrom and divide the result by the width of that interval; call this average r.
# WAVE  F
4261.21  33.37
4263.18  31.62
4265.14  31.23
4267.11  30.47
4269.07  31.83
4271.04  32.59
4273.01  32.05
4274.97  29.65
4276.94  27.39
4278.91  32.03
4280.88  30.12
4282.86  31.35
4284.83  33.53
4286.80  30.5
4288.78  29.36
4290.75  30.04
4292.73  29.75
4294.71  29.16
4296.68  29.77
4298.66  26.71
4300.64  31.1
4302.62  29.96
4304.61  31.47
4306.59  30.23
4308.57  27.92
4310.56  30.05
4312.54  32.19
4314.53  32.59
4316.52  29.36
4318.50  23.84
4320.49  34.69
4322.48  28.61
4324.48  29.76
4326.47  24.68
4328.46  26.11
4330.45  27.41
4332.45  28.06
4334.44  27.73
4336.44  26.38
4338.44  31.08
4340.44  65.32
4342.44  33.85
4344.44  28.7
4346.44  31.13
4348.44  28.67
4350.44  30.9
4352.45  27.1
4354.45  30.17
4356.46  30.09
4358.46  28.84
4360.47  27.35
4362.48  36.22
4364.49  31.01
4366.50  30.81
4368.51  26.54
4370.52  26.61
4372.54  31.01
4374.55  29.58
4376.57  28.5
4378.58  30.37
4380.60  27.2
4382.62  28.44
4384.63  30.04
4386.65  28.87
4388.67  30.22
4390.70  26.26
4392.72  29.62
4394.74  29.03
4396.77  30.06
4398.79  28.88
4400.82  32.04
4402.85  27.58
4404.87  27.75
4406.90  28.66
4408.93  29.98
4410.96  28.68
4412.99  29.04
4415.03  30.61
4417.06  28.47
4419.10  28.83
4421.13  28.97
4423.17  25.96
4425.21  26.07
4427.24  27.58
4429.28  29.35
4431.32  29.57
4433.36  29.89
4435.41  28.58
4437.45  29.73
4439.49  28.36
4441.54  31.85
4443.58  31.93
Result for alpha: -4.480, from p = 28.4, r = 29.2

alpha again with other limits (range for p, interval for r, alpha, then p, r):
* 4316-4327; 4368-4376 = -4.458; 28.6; 28.5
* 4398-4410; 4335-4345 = -4.725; 29.2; 37.0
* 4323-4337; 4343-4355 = -4.494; 27.2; 29.6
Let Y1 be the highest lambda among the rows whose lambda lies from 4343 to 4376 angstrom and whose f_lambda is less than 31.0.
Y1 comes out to 4374.55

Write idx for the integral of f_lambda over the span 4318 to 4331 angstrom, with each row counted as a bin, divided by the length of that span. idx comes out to 28.0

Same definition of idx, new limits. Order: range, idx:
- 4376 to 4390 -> 29.0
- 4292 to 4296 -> 29.5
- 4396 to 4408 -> 29.2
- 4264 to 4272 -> 31.5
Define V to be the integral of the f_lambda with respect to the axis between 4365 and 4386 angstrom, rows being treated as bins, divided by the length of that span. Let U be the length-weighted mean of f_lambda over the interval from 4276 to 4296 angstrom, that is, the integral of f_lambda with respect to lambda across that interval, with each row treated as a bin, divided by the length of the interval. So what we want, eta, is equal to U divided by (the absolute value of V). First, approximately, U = 30.3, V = 29.0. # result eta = 1.05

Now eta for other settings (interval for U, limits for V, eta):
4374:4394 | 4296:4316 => 0.96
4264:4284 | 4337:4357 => 0.92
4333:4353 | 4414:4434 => 1.16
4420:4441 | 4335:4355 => 0.86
